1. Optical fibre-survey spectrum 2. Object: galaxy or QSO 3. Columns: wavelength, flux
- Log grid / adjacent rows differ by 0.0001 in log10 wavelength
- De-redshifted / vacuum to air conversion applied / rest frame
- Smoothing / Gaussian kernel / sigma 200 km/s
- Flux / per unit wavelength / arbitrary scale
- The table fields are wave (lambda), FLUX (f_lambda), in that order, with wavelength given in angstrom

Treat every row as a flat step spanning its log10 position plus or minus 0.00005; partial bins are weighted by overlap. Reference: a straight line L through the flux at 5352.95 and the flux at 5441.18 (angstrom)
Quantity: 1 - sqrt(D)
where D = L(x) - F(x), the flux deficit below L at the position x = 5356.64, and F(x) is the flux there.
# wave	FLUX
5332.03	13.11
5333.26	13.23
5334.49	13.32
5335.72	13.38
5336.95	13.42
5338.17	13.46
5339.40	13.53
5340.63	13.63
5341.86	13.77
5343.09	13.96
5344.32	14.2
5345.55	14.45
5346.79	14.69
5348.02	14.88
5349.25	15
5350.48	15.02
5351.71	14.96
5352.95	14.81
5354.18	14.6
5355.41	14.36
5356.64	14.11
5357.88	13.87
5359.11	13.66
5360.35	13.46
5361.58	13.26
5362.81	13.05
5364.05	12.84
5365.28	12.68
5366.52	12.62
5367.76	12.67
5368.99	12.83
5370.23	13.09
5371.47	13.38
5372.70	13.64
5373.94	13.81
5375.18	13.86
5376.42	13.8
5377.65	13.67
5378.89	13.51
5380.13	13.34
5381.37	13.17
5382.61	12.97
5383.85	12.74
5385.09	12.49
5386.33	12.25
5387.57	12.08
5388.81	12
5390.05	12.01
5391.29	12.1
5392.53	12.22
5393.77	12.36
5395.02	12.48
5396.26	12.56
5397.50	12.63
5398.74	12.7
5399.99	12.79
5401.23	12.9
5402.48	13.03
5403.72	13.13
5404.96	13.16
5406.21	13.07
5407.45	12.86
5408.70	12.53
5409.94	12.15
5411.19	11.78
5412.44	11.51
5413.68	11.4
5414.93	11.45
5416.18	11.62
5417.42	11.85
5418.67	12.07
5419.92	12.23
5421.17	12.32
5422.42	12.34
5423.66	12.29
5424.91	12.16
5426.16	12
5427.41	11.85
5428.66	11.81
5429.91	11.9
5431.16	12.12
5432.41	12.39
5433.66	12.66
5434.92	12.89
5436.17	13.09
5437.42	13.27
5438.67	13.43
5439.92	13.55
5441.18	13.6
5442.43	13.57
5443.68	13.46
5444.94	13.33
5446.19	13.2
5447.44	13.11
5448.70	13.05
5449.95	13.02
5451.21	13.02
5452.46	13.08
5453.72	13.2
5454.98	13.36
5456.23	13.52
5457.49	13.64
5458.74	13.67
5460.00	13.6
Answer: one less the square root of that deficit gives 0.19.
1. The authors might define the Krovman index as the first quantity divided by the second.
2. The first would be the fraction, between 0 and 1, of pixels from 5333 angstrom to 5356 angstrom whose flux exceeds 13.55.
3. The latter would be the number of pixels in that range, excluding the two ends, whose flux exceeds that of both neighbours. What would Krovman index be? 0.68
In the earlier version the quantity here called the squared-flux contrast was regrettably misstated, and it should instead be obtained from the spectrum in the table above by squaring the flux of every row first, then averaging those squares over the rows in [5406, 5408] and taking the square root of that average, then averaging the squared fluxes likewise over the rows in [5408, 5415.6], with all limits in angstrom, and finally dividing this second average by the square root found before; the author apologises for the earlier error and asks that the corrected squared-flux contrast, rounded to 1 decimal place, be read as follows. 10.8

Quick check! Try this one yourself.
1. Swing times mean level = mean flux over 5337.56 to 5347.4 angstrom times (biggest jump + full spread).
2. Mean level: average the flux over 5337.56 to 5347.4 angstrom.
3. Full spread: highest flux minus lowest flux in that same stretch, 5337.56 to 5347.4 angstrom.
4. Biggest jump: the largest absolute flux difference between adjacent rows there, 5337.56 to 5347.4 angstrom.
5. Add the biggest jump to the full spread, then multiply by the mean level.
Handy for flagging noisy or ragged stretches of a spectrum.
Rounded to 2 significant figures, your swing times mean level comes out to 21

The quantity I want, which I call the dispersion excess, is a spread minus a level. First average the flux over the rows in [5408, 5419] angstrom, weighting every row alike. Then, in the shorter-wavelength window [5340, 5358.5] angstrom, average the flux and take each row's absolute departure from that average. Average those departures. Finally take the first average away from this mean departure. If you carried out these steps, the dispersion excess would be -11.4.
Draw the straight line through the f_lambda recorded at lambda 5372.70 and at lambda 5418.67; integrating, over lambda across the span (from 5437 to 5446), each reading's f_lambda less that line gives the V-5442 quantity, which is 19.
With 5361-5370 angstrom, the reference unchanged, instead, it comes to -9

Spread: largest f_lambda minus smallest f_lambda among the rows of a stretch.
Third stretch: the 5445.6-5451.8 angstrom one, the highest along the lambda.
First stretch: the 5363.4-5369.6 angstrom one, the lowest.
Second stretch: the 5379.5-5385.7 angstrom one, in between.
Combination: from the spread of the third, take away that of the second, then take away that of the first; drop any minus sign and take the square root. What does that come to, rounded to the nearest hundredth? 0.94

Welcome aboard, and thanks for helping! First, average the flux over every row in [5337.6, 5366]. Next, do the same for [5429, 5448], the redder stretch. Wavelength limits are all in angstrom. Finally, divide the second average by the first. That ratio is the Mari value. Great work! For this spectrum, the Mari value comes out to 0.93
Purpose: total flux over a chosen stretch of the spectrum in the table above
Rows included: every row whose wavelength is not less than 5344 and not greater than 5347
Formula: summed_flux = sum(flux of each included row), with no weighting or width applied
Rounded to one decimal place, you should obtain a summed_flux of 43.3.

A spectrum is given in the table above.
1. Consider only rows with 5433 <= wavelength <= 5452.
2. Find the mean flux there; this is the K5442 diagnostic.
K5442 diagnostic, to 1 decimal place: 13.2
